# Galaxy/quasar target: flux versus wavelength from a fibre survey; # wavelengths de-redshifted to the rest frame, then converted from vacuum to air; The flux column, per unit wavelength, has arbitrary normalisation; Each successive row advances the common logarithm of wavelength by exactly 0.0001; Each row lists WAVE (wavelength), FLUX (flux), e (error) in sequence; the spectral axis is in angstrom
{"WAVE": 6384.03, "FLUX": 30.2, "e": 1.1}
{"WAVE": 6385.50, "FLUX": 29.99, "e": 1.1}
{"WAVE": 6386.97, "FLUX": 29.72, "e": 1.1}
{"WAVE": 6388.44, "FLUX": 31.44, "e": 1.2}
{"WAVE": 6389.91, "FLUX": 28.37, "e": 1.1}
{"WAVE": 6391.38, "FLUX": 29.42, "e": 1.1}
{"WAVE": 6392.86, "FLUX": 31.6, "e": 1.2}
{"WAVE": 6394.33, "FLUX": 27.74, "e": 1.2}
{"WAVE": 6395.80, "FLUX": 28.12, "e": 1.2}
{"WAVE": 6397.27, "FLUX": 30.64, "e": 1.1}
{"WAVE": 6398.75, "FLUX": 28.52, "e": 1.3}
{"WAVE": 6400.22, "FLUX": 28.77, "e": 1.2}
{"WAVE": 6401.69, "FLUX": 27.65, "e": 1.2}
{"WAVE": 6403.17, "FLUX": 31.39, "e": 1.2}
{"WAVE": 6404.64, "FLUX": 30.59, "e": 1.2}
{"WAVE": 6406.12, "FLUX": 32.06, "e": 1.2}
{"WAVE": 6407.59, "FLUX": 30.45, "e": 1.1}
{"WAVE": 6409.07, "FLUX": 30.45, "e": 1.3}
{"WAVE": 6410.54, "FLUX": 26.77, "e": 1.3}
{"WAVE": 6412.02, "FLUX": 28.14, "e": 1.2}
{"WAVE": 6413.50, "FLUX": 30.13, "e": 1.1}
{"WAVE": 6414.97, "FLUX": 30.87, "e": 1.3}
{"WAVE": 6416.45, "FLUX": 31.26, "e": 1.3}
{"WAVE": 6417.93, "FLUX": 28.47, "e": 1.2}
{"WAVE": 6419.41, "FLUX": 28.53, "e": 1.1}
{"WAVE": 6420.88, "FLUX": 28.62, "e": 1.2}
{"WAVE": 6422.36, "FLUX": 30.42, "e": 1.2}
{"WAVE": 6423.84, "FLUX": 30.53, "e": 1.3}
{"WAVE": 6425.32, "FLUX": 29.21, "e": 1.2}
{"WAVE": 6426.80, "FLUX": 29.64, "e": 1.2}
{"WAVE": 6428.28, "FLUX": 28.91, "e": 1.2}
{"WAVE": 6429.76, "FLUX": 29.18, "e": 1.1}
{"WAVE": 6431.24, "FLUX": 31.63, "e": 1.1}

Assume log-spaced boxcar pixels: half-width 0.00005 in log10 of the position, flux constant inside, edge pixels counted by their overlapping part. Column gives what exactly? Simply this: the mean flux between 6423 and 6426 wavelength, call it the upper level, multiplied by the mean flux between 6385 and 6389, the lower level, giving 908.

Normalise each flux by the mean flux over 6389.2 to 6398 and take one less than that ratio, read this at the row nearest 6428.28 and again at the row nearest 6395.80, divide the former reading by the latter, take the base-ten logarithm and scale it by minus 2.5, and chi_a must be 1.2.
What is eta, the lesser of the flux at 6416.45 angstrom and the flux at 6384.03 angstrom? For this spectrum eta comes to 30.2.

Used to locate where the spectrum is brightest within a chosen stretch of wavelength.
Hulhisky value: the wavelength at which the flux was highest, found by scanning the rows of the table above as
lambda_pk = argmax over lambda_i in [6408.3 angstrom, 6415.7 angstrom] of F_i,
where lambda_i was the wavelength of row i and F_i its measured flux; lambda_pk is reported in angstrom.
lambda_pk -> 6414.97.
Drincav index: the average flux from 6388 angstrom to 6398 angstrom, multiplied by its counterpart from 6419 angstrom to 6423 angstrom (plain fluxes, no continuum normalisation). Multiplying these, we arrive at 865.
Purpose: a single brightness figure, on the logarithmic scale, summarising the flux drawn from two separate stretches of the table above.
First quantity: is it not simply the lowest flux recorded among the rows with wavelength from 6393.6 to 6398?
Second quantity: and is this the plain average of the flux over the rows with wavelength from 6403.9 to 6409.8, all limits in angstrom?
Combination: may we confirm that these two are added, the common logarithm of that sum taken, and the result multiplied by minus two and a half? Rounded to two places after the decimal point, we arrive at -4.42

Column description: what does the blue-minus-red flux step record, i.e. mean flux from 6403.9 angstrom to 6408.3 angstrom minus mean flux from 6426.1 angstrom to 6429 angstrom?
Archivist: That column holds 1.8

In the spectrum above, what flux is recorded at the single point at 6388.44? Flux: 31.44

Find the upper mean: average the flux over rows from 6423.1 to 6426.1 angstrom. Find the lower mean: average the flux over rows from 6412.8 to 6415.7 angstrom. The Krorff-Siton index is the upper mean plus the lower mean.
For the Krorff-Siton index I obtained 60.4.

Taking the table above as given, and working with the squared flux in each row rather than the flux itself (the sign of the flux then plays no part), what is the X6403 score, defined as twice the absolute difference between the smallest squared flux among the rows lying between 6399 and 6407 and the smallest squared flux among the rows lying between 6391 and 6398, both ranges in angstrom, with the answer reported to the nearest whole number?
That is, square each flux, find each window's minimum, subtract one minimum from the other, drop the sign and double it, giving 10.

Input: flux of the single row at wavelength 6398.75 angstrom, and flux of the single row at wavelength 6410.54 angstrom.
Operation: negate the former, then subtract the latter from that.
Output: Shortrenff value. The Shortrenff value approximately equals -55.3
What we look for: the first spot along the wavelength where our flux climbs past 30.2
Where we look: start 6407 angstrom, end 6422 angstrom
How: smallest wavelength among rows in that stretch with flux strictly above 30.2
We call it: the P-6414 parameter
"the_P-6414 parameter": 6407.59 angstrom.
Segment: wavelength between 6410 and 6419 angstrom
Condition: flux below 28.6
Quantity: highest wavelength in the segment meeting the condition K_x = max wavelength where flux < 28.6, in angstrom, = 6417.93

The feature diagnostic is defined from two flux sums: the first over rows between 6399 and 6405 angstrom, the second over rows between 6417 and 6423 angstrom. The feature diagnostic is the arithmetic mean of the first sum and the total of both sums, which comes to 176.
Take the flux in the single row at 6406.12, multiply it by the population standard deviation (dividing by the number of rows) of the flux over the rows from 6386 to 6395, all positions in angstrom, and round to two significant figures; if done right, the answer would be 46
